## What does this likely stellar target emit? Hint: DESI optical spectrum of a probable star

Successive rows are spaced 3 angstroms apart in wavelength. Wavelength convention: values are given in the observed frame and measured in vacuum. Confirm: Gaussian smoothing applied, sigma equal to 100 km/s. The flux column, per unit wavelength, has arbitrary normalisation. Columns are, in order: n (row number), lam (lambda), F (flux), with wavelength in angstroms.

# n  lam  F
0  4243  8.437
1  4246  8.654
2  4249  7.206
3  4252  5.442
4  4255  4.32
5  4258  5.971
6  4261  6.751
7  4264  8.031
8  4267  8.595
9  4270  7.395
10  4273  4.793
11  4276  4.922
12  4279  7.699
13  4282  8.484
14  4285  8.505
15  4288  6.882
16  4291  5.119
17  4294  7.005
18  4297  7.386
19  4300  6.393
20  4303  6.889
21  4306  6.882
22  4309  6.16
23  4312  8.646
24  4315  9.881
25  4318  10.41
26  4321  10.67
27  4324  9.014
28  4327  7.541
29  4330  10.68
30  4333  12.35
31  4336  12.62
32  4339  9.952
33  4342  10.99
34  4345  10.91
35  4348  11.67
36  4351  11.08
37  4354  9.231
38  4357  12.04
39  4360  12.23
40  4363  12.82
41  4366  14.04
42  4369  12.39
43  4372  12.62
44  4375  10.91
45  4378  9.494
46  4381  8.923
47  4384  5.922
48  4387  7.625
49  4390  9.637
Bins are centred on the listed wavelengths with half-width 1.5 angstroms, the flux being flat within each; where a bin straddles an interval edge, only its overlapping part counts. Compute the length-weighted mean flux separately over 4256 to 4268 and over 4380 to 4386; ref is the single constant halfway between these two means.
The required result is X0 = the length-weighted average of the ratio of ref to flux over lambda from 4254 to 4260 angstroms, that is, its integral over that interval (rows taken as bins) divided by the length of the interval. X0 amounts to 1.39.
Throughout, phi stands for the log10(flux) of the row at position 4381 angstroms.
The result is 0.95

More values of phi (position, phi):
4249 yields 0.86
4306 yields 0.84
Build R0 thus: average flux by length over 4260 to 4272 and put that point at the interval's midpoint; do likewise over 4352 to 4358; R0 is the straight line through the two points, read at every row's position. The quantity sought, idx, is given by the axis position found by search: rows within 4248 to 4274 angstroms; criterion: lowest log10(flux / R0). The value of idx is 4255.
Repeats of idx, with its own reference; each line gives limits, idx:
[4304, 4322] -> 4309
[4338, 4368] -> 4354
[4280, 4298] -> 4291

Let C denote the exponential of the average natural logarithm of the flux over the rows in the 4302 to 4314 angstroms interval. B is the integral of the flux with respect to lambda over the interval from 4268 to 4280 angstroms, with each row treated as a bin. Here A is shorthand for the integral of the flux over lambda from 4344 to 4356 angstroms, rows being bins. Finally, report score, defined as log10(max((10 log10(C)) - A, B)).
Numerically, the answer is 1.87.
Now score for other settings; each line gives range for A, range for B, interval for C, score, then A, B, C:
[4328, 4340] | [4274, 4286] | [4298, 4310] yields 1.94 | 136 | 87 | 6.6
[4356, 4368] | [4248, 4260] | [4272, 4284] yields 1.84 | 154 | 69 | 6.3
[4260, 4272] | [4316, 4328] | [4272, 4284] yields 2.06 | 91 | 114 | 6.3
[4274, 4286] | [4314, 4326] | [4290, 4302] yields 2.07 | 87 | 119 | 6.4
